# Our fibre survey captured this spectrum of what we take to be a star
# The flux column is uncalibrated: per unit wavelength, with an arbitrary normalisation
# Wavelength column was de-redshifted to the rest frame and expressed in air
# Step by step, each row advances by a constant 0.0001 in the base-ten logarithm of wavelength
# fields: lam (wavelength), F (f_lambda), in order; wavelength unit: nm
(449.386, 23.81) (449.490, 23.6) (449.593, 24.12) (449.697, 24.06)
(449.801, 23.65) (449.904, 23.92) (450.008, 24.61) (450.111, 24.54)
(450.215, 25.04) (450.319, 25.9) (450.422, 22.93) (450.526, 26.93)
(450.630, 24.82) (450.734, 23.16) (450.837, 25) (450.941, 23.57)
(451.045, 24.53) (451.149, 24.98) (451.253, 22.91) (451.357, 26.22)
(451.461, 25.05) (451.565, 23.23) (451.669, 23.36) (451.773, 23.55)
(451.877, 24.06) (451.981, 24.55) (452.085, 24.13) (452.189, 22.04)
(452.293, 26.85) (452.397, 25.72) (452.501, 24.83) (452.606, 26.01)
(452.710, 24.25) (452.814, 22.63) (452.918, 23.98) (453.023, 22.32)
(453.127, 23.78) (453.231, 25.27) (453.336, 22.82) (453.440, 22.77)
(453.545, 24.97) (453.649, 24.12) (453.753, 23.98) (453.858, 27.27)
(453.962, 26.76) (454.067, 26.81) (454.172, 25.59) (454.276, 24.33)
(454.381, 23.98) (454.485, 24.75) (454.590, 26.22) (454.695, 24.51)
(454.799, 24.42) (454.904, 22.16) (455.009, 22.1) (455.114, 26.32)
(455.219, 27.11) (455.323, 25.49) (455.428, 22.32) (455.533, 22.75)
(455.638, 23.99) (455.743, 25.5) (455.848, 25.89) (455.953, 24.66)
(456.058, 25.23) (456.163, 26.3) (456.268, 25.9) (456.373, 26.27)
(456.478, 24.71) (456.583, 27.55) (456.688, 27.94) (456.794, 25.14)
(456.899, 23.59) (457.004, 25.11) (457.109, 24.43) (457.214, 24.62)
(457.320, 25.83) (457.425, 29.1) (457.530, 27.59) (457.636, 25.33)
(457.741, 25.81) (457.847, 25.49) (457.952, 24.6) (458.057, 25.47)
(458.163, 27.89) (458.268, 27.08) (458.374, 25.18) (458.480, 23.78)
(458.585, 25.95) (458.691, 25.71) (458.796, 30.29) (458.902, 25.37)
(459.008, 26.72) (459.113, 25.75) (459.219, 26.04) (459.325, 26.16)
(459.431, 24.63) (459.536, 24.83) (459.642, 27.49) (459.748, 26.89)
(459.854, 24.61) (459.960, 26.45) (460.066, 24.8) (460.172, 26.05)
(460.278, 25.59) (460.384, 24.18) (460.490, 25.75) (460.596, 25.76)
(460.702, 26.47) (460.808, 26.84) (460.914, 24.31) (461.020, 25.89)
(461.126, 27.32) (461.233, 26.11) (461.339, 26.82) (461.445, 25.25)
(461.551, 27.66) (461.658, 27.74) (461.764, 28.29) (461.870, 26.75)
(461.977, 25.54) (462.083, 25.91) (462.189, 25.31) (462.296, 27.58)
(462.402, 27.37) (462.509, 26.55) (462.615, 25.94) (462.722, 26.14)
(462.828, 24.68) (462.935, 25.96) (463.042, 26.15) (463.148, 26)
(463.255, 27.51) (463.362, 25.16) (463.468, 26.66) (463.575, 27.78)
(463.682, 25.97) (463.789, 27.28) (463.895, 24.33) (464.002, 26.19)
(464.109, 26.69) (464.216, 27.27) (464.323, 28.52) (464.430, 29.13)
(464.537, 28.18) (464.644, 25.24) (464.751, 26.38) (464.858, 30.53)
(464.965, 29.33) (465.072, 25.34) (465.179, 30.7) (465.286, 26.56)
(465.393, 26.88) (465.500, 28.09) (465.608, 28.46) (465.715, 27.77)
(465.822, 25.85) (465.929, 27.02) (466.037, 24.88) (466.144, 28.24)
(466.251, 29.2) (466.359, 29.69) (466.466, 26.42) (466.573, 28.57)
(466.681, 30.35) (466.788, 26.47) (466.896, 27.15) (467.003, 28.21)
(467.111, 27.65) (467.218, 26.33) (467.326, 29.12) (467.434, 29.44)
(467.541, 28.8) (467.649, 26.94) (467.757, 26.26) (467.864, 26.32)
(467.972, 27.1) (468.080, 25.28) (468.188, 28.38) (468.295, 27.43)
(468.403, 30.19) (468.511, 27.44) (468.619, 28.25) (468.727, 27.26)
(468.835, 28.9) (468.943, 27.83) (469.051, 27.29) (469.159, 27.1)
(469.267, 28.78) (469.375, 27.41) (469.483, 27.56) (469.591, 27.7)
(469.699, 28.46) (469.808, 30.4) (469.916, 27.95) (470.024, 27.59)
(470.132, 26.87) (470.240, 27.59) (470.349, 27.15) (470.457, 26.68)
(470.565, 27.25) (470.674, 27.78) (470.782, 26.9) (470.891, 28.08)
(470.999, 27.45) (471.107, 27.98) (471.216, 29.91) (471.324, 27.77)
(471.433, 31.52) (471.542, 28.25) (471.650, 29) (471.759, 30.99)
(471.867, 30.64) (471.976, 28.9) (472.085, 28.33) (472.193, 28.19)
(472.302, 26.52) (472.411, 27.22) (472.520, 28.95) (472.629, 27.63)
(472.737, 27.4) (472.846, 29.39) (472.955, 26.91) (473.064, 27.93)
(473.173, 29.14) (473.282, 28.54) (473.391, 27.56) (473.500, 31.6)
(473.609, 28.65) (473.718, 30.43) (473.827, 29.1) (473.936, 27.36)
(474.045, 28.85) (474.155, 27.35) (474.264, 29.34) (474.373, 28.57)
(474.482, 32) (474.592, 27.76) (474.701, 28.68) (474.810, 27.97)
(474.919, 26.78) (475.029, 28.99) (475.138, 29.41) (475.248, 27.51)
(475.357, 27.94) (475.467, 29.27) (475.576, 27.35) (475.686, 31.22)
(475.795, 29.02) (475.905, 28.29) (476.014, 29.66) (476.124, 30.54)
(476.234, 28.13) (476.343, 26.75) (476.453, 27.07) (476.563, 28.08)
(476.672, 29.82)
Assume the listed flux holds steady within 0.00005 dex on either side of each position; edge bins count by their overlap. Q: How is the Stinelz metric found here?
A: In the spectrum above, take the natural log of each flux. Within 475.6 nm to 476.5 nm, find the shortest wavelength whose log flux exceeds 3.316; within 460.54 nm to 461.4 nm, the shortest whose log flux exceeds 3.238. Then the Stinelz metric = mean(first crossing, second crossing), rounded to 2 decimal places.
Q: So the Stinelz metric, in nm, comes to 468.14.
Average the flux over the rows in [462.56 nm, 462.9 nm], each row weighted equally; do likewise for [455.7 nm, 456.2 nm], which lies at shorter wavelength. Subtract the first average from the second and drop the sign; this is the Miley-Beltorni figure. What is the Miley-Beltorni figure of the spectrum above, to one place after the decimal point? 0.1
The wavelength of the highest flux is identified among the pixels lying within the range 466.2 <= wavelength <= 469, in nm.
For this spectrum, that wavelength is 466.681 nm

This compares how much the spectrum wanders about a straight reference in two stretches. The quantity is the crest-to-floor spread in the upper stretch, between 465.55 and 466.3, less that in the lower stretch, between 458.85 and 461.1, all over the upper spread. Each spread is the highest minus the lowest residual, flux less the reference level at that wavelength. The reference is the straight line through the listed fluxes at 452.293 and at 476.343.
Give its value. 0.23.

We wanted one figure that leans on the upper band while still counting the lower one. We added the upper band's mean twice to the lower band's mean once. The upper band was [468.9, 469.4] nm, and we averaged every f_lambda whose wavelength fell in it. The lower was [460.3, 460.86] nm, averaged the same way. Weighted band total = 81.2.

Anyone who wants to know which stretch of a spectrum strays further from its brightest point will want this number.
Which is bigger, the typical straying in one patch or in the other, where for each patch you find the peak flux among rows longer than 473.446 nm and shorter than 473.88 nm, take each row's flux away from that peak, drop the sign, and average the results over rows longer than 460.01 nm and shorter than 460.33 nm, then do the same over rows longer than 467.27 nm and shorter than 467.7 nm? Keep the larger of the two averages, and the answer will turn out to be 6.1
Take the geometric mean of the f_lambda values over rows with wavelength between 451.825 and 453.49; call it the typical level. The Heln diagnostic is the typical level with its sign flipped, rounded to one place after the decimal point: -24.1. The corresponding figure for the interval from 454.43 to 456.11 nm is -24.5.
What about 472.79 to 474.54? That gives -28.9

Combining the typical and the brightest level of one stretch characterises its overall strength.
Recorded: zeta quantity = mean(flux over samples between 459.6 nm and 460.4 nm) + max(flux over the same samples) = 53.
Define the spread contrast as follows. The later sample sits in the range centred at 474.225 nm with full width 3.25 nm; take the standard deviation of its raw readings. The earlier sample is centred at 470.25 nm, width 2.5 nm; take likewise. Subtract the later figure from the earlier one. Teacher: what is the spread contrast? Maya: -0.15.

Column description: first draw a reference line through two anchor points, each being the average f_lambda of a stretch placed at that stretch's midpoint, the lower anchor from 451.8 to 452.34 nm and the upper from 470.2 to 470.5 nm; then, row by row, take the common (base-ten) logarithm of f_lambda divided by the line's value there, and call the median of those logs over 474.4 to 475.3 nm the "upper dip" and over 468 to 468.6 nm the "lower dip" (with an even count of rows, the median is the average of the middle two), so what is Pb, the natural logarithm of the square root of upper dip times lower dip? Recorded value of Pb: -4.7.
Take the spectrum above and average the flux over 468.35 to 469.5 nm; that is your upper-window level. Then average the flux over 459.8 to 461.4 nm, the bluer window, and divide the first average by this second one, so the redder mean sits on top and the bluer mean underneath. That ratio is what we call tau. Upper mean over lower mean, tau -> 1.09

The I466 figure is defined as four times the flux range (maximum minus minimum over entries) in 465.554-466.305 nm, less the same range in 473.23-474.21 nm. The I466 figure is 13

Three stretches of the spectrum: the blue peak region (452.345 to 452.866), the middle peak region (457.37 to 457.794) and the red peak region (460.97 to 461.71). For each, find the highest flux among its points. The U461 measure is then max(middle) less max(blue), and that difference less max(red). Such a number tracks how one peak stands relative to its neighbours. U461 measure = -25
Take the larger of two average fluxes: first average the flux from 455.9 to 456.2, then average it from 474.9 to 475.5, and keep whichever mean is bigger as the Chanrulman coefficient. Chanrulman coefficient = 28.3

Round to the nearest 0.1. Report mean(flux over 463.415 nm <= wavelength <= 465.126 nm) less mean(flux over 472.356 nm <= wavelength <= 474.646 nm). -1.5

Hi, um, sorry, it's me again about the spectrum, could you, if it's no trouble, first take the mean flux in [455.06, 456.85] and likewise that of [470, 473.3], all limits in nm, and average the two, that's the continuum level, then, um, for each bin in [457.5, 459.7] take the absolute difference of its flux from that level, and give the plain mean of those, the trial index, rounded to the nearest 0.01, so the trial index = 1.37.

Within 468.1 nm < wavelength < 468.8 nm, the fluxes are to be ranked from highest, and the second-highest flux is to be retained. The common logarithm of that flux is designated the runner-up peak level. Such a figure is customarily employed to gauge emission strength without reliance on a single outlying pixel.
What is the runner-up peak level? 1.453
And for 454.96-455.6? 1.420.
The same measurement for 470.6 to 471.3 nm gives 1.448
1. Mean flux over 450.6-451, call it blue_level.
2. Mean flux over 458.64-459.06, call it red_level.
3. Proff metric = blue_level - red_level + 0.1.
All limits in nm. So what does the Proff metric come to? -2.8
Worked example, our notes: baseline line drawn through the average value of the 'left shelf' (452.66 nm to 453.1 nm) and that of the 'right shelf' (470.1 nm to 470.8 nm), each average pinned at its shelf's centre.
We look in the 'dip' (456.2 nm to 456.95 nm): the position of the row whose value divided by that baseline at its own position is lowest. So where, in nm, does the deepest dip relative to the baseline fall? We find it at 456.899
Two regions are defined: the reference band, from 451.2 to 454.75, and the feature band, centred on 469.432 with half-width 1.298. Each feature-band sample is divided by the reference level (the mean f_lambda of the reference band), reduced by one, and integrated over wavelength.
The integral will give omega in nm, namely 0.36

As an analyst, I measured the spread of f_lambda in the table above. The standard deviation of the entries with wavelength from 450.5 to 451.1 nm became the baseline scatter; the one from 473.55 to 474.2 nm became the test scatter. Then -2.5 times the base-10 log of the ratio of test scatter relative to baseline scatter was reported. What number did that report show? 0.14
